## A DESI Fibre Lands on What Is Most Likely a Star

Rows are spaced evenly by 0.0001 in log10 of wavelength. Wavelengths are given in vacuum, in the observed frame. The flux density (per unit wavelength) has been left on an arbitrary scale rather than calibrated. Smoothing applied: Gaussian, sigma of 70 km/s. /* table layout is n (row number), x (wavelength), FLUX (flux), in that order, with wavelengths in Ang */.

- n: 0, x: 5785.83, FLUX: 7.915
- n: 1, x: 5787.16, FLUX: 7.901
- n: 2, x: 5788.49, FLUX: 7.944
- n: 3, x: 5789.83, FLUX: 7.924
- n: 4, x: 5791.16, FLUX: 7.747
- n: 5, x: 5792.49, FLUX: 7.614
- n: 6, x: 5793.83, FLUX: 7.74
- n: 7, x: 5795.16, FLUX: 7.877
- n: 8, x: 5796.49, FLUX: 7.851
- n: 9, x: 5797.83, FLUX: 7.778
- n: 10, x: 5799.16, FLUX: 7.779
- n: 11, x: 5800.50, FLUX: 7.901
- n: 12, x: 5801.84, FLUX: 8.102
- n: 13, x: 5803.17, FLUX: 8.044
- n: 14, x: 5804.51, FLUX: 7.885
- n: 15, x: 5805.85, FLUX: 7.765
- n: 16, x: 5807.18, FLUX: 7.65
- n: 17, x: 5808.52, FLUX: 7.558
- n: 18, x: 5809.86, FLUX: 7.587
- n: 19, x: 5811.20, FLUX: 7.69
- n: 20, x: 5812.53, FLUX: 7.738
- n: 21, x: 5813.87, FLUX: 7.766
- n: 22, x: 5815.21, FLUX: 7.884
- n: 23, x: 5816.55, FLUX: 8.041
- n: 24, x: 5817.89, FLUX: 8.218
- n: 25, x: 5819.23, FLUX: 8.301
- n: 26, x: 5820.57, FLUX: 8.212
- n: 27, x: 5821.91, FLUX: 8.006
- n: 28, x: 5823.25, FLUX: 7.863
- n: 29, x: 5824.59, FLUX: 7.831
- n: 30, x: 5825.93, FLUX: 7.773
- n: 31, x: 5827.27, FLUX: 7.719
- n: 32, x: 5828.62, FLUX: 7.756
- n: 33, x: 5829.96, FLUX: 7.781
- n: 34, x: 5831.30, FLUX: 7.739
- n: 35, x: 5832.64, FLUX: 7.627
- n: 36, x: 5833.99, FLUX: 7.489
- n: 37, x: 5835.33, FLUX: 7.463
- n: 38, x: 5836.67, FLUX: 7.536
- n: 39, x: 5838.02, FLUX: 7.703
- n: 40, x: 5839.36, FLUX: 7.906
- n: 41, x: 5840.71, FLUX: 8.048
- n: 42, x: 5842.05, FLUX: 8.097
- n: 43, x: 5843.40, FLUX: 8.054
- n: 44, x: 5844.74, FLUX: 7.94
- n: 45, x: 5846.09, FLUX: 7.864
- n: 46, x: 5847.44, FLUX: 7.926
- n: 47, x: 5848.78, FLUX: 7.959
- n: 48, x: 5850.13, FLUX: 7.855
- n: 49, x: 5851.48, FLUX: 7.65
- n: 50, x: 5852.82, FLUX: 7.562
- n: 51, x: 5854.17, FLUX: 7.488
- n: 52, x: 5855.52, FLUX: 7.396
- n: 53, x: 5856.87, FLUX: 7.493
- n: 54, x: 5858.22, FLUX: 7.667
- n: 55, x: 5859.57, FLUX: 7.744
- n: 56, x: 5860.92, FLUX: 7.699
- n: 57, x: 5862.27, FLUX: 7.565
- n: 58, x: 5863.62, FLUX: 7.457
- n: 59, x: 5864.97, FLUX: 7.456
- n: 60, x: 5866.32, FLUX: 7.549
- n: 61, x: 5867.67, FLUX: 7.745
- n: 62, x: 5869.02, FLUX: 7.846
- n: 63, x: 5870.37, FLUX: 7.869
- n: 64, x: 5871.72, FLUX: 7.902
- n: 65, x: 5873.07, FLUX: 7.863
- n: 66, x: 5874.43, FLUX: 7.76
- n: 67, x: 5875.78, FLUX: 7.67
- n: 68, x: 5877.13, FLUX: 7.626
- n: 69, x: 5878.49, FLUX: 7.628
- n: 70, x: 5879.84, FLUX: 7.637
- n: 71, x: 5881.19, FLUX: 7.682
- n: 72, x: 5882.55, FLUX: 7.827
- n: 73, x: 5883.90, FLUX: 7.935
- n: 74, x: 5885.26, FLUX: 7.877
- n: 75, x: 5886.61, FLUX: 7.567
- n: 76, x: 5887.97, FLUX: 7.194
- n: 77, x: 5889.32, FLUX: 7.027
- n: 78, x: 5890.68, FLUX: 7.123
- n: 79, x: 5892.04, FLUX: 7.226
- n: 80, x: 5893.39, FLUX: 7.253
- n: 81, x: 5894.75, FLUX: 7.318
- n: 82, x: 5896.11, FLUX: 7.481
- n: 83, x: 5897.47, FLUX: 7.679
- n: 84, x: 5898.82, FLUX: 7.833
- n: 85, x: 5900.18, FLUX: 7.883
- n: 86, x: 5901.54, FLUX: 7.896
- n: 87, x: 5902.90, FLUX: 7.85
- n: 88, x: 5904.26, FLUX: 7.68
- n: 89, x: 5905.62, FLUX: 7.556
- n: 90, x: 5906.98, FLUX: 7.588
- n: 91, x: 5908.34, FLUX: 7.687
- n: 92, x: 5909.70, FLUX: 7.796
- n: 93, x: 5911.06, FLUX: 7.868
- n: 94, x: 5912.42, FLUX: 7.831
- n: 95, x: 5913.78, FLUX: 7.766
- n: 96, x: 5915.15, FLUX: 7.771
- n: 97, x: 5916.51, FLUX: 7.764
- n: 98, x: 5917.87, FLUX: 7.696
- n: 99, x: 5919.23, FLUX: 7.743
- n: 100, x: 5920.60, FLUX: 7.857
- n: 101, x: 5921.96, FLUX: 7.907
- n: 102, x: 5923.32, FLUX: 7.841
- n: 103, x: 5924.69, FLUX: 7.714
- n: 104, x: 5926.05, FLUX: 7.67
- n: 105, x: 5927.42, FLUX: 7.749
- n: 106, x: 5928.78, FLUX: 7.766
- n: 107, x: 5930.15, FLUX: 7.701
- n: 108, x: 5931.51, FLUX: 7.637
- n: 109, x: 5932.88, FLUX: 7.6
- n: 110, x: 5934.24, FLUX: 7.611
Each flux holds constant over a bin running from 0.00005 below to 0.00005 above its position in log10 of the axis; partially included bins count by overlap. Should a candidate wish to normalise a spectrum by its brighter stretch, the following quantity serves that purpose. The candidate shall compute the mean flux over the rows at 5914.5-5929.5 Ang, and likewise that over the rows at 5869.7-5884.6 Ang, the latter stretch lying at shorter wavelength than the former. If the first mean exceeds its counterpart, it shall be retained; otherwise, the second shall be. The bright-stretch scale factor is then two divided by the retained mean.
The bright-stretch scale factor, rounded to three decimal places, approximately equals 0.257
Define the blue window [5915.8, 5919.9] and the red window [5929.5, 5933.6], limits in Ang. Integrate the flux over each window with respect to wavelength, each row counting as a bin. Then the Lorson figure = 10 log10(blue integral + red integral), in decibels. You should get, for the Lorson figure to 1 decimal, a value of 18.0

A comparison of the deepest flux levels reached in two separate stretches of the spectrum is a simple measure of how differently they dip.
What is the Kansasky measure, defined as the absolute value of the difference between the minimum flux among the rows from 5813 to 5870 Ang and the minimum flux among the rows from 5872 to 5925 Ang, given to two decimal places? 0.37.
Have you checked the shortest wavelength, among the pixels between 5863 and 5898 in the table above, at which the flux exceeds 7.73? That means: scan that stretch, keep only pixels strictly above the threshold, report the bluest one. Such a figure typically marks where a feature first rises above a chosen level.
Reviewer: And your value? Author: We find 5867.67 Ang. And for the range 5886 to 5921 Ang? 5898.82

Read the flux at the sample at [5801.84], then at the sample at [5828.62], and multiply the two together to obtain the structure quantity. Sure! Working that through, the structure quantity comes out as 62.8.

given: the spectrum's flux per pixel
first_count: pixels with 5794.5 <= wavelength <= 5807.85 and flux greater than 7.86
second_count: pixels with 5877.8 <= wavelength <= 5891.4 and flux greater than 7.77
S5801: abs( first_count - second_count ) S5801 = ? 2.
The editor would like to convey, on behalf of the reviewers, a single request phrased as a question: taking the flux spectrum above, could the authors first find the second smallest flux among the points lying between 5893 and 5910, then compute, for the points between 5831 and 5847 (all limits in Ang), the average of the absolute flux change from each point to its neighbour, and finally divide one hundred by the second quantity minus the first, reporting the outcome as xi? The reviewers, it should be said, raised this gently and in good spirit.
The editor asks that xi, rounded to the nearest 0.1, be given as -13.9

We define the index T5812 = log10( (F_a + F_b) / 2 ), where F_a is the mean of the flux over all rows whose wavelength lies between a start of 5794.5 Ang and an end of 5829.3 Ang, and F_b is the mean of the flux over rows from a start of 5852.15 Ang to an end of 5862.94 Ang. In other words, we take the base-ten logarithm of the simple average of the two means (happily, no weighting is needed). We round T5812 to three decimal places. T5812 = 0.888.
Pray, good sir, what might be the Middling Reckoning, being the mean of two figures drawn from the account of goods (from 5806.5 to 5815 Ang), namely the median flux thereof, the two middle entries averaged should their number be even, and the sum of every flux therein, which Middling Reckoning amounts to 26.8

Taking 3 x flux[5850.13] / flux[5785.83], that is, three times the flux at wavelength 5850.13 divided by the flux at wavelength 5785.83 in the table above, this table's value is 2.98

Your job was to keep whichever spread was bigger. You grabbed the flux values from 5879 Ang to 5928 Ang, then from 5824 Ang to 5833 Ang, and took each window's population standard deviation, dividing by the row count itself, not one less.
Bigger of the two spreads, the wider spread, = 0.24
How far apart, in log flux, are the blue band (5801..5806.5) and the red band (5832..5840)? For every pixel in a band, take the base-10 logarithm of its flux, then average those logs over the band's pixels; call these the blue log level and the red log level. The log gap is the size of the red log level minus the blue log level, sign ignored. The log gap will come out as 0.018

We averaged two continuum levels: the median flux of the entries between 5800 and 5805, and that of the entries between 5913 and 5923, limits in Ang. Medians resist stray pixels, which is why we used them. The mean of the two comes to 7.87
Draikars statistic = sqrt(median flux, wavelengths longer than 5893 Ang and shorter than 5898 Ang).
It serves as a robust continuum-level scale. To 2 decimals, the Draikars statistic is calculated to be 2.72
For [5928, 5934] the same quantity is 2.77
